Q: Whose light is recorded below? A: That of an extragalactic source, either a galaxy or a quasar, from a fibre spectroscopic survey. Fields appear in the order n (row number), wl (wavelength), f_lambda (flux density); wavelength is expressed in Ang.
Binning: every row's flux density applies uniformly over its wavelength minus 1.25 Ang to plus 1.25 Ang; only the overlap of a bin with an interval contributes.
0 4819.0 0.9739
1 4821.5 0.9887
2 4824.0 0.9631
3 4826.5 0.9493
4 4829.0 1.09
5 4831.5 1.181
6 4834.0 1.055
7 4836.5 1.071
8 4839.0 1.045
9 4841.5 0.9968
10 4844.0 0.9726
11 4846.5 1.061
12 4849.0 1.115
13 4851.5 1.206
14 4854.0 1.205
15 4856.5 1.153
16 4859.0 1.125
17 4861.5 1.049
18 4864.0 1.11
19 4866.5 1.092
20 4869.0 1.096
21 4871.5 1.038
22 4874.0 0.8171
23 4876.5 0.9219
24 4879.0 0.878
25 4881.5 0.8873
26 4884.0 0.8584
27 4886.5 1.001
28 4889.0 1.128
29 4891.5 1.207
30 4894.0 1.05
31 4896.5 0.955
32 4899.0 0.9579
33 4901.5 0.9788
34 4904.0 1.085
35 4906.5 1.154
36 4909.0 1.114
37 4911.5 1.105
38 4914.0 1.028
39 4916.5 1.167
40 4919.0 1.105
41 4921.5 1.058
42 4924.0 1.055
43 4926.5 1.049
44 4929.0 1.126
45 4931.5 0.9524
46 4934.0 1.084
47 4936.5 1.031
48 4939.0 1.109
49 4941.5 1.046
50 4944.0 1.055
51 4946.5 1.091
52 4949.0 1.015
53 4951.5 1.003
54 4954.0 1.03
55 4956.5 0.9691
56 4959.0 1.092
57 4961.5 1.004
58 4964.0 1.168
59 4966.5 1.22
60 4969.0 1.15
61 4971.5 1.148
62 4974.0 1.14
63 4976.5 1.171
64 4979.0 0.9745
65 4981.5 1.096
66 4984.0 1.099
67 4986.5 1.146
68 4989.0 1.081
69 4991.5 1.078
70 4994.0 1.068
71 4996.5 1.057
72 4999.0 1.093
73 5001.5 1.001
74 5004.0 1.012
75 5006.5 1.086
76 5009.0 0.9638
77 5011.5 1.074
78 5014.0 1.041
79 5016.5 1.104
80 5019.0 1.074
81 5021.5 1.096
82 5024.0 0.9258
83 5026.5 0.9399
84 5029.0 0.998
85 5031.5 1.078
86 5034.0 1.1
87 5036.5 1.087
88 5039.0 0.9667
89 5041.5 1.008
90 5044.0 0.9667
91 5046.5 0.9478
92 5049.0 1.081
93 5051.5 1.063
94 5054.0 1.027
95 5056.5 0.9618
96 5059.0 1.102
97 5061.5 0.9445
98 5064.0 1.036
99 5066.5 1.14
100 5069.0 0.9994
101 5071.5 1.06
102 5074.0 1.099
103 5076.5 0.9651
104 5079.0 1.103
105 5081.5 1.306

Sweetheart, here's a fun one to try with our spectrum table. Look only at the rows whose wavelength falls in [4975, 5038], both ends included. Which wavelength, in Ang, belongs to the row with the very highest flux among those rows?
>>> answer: 4976.5 Ang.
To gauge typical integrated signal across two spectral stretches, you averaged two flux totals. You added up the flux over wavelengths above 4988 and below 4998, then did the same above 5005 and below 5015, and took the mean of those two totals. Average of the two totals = 4.2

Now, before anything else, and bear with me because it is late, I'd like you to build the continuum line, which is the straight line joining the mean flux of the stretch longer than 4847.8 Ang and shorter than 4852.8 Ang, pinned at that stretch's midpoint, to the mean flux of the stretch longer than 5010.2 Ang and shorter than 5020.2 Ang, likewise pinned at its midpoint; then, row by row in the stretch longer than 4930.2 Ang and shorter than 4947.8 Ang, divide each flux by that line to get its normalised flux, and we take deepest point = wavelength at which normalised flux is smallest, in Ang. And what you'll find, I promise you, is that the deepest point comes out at 4931.5 Ang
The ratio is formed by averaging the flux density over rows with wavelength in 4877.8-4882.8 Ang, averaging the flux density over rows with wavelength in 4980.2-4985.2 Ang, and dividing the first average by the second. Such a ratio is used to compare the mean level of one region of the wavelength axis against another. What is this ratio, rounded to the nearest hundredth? 0.80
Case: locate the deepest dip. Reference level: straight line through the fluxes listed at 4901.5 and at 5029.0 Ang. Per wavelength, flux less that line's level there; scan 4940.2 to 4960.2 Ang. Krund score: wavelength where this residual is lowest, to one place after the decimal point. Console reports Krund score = 4956.5 Ang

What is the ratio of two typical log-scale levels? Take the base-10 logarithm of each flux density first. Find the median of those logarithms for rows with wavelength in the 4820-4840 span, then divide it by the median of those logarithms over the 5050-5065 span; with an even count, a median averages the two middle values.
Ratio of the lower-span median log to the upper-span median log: 1.6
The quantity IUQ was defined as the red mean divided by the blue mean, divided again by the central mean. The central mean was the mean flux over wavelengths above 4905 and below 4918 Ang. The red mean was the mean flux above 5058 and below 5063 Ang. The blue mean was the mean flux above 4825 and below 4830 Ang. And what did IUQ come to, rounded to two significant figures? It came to 0.90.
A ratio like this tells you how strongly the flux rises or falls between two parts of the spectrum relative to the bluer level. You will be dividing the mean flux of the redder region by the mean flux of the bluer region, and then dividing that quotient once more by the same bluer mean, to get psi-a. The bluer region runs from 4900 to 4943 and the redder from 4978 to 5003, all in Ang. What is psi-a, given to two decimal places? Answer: 0.93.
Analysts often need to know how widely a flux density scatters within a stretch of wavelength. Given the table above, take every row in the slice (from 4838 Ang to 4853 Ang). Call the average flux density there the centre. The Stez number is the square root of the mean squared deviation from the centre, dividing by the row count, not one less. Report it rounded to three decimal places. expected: 0.077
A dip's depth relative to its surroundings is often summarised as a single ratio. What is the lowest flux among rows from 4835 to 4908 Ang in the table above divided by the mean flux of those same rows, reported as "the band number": 0.784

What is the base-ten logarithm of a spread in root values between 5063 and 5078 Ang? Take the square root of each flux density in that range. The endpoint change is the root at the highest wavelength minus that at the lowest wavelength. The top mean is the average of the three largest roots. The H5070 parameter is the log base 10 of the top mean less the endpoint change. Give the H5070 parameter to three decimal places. 0.035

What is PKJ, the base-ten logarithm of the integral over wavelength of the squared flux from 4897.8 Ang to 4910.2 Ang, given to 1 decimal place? 1.1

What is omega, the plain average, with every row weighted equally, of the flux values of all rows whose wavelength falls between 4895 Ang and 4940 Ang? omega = 1.06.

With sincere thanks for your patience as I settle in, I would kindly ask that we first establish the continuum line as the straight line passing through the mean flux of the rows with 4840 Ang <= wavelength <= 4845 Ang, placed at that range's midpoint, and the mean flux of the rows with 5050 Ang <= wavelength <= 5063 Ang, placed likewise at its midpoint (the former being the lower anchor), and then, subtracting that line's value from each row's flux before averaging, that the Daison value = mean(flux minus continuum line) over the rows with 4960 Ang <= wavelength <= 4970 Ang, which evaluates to 0.13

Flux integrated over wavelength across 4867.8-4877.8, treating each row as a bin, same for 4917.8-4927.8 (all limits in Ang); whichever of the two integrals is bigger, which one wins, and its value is 10.7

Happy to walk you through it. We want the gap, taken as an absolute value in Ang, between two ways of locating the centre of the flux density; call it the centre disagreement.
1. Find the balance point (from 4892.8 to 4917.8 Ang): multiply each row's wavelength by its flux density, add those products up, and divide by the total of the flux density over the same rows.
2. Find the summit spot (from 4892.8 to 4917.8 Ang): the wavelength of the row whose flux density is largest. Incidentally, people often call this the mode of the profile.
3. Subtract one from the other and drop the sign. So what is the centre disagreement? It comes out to 10.9 Ang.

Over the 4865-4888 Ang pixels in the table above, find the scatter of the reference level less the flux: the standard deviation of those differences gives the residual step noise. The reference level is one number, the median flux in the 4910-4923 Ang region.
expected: 0.10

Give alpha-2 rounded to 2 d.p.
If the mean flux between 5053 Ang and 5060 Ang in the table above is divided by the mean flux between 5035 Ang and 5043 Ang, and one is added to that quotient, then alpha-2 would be 2.01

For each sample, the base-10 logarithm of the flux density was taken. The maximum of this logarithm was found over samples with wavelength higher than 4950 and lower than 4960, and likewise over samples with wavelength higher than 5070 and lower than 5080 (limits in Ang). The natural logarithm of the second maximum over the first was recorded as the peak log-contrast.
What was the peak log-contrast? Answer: 0.1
